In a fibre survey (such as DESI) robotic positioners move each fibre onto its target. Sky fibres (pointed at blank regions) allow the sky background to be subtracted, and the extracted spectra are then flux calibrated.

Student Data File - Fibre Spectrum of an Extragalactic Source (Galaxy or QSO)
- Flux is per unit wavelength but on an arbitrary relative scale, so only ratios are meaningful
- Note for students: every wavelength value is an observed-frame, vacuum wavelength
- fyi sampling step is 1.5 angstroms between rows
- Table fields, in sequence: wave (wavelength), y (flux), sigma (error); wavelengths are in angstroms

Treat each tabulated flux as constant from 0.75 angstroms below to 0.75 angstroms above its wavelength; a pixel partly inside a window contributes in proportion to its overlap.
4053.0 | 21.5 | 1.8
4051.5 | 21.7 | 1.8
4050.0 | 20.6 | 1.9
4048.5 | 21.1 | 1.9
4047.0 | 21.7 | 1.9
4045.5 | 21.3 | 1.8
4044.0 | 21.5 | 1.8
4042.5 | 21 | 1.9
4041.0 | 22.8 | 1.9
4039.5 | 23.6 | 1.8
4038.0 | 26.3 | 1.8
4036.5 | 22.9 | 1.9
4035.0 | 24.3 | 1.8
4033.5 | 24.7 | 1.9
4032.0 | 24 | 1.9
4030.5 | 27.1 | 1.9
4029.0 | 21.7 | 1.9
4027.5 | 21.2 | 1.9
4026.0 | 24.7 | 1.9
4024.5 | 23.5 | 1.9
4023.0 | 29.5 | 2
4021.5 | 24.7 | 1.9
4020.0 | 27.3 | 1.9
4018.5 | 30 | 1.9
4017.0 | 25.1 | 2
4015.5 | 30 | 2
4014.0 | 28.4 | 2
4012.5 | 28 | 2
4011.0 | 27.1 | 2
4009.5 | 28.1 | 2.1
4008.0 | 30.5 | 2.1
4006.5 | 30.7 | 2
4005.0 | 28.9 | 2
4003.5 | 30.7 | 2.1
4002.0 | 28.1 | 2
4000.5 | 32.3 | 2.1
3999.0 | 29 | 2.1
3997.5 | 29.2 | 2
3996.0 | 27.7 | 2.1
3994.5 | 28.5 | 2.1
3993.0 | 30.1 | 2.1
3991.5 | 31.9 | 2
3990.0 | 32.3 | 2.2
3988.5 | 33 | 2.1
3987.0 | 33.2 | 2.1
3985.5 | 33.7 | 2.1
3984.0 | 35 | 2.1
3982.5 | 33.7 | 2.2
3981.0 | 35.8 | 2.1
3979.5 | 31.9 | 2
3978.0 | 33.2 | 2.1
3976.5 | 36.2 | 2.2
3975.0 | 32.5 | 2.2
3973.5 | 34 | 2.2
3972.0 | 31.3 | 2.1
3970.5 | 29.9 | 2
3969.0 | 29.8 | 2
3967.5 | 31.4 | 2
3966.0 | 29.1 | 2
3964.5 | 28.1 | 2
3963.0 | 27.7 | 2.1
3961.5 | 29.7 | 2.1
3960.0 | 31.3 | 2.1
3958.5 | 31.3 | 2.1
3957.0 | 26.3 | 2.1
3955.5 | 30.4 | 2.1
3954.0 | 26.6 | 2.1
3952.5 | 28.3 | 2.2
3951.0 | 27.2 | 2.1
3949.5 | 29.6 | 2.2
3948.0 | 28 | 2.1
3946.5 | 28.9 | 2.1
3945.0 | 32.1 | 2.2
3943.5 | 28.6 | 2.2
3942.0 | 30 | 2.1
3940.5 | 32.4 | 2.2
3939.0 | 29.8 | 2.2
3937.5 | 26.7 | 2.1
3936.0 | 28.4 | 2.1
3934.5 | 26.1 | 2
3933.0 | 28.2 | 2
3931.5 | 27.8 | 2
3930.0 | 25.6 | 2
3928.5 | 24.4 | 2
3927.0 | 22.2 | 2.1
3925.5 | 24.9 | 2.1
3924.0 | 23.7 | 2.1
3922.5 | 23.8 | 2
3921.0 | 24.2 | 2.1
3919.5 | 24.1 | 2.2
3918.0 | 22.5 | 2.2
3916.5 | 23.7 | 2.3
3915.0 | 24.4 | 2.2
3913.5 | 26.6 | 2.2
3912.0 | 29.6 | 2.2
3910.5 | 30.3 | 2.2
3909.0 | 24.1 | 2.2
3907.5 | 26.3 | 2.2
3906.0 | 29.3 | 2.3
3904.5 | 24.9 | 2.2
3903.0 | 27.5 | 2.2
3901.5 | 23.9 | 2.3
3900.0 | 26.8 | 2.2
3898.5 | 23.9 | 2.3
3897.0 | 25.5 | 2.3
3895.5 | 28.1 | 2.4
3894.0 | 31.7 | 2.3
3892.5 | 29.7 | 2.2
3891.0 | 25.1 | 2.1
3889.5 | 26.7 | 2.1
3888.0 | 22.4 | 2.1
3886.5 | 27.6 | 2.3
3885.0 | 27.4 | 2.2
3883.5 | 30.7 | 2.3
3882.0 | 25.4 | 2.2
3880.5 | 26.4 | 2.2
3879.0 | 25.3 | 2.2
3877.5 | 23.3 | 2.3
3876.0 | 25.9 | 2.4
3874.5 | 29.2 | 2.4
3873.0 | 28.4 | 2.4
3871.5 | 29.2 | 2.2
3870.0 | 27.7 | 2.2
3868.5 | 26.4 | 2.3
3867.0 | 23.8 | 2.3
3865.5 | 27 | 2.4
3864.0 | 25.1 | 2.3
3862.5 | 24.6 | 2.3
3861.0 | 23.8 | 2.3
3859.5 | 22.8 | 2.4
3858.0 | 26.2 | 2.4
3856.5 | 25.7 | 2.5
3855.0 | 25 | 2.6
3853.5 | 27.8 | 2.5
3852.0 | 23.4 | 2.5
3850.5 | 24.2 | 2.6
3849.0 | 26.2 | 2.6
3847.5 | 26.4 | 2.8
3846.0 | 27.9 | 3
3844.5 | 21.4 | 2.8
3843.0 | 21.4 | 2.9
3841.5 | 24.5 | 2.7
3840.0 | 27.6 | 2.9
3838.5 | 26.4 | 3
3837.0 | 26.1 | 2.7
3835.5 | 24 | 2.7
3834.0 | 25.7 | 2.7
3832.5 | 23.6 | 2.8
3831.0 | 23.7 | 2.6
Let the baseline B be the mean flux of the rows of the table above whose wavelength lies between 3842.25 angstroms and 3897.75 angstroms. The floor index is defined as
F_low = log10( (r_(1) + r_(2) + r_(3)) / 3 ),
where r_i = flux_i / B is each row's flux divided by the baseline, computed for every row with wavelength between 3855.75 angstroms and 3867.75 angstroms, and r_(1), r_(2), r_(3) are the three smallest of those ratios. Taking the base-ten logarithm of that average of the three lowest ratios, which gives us -0.05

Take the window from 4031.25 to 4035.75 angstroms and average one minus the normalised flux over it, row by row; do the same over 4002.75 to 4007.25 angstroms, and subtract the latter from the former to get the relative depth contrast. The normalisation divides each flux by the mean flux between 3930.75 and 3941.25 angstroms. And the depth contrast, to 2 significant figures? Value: 0.20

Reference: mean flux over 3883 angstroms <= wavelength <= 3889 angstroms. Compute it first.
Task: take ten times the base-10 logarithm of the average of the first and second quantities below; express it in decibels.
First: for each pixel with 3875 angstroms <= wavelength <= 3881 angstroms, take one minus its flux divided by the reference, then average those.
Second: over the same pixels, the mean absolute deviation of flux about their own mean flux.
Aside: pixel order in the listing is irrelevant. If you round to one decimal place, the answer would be -2.9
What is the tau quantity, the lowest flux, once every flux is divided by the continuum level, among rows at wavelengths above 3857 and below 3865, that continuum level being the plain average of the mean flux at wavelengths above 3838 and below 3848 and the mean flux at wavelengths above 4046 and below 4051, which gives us 0.99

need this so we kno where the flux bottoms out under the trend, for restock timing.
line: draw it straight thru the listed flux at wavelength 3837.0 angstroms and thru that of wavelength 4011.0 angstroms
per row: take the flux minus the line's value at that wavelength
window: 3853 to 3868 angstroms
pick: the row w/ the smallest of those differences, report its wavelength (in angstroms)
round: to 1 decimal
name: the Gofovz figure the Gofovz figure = 3859.5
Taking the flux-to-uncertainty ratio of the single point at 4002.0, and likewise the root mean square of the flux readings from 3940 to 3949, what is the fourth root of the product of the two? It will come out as 4.53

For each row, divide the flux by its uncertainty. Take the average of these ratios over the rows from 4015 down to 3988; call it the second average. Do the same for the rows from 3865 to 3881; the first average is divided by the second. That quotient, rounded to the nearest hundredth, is 0.80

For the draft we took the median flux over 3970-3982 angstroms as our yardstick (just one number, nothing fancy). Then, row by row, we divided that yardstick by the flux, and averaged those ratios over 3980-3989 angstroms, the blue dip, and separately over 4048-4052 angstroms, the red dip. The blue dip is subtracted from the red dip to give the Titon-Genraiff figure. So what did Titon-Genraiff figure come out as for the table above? 0.6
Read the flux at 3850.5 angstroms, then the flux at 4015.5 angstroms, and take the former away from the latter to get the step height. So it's 6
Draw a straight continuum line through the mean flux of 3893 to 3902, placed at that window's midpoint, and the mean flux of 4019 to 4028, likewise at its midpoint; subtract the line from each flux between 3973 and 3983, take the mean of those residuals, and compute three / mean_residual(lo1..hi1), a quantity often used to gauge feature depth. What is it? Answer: 0.4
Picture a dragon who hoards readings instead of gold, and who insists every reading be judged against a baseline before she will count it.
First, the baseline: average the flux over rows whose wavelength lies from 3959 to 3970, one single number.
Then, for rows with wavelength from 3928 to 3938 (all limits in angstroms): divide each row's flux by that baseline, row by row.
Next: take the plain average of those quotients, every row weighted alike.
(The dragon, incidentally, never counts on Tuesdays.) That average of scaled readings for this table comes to 0.90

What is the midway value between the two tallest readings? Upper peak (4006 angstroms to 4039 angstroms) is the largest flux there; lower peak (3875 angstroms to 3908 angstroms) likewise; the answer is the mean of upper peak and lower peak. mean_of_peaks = 31.2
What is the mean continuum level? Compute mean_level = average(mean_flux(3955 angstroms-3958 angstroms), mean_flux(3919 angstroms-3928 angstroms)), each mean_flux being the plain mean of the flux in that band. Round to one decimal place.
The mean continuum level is 26.1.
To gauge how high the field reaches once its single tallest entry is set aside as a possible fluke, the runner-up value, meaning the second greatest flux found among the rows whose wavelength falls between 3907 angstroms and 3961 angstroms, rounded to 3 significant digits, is 32.1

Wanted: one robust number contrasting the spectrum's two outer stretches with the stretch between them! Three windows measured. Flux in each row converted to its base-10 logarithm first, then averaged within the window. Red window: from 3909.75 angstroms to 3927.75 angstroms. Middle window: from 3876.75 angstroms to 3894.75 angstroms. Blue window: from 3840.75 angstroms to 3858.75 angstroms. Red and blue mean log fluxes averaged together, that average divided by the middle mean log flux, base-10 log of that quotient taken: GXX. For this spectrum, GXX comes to -0.01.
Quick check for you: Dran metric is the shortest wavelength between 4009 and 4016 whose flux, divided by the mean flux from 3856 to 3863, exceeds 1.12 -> 4009.5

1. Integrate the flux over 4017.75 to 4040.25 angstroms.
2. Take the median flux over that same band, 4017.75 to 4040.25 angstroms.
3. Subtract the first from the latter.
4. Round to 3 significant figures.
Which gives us -539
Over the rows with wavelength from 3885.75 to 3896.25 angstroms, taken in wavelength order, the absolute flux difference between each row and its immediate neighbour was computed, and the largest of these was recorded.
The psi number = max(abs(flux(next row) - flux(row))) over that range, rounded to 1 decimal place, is 5.2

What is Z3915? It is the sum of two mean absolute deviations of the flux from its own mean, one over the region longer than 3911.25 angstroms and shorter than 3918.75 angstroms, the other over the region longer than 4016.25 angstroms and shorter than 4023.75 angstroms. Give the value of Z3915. 4.1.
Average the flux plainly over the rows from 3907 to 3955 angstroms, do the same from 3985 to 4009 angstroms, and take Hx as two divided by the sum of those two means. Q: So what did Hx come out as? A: 0.0348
